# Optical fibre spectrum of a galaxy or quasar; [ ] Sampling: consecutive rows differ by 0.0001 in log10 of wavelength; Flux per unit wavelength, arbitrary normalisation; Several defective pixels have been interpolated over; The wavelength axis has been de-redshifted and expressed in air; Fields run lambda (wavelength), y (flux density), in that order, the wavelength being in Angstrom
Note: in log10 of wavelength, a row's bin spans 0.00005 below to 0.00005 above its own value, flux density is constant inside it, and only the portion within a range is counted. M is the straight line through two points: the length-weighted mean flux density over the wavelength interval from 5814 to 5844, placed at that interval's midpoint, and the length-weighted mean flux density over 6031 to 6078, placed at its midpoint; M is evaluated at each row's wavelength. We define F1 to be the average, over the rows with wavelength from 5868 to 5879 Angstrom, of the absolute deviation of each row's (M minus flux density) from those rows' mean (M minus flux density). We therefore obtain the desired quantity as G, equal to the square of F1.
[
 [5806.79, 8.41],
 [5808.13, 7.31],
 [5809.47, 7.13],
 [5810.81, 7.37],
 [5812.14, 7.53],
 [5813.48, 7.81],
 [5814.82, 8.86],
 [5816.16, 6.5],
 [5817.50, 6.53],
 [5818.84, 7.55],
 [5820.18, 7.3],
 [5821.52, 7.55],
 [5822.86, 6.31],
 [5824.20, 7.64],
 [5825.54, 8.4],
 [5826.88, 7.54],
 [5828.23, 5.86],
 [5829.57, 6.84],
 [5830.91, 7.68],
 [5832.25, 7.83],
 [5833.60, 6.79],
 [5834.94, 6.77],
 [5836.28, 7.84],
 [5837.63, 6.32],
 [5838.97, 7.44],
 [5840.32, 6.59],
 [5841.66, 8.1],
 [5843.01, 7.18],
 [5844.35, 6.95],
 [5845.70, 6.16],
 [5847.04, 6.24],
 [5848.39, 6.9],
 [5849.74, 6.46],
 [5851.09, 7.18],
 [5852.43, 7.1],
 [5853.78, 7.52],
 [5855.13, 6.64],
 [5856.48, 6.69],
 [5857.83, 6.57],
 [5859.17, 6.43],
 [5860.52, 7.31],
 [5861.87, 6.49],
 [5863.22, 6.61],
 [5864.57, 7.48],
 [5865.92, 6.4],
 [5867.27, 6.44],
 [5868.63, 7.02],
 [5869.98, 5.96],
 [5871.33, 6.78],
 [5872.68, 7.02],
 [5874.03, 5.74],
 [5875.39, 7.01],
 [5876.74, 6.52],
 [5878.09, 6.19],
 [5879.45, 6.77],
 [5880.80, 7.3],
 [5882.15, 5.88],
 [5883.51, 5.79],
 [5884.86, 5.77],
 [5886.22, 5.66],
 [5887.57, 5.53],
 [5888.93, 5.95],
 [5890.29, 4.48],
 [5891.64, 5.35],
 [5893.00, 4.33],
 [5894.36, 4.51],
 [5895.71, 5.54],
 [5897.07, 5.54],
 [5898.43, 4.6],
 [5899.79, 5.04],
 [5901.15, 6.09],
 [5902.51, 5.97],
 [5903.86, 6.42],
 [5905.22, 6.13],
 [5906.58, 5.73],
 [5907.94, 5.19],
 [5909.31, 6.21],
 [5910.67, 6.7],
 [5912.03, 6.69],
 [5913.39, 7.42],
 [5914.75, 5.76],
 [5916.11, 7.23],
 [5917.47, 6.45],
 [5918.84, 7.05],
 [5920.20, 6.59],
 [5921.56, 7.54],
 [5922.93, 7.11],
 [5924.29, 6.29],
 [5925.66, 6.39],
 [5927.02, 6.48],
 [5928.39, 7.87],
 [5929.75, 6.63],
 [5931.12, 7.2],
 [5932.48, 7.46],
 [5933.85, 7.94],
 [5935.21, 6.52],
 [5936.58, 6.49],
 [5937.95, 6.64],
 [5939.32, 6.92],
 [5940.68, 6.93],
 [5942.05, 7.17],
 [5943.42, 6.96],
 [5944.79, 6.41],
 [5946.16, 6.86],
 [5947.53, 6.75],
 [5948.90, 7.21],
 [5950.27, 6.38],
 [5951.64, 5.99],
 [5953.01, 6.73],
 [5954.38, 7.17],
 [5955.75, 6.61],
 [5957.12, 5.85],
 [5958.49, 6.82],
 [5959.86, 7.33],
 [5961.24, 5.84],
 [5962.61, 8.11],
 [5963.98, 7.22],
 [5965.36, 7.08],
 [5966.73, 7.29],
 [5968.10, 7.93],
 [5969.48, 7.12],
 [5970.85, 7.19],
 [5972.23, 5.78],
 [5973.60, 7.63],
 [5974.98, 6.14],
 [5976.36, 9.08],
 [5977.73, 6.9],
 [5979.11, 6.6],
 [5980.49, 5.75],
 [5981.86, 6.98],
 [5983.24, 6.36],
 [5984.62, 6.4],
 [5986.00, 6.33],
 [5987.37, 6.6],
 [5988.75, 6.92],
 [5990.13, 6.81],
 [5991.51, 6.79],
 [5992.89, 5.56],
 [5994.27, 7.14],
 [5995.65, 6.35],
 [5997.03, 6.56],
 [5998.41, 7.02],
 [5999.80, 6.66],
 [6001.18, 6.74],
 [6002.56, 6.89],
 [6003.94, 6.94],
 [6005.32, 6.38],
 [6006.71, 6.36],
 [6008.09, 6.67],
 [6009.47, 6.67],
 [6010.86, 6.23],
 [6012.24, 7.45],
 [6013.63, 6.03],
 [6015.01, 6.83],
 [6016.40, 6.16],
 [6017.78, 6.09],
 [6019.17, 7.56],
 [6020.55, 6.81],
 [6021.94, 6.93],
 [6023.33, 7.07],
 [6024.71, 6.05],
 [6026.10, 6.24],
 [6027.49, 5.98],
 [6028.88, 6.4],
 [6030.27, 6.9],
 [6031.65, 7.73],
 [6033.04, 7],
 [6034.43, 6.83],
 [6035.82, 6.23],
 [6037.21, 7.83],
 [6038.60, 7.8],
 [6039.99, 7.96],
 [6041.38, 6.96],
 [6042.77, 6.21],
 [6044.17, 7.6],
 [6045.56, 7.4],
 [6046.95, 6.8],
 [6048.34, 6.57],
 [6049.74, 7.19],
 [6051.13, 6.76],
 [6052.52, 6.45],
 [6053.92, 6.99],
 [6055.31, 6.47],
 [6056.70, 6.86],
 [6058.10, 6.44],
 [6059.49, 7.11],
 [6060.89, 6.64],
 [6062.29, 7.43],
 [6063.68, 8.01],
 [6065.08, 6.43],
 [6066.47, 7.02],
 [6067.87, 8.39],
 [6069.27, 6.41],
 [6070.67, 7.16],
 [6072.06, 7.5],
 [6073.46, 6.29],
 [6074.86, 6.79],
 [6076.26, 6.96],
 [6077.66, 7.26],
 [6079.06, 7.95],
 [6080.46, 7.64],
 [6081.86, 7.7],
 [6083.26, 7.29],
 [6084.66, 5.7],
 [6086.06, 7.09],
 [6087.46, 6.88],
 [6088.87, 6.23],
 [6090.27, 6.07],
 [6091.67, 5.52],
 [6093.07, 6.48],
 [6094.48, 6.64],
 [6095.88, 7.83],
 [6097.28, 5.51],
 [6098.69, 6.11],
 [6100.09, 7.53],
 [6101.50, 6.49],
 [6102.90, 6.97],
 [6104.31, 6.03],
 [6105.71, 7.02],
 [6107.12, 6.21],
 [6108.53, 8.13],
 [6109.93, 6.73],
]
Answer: 0.18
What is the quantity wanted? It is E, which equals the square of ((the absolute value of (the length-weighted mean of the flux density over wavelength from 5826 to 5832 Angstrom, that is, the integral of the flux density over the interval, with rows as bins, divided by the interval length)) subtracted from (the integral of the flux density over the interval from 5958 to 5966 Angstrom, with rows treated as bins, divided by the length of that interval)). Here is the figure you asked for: 0.00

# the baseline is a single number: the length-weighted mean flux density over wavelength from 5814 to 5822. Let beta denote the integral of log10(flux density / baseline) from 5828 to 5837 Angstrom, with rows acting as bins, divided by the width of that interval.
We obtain -0.016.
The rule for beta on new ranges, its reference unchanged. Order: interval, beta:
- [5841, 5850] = -0.033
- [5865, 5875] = -0.055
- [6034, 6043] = -0.015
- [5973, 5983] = -0.029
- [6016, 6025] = -0.043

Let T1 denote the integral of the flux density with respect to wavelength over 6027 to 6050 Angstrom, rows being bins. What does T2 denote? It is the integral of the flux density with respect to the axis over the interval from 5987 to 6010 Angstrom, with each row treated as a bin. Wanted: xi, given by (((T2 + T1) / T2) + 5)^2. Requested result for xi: 49.8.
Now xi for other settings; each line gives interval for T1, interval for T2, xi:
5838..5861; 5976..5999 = 49.5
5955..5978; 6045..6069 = 48.6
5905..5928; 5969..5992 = 48.5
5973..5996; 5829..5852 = 48.4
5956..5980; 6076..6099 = 50.2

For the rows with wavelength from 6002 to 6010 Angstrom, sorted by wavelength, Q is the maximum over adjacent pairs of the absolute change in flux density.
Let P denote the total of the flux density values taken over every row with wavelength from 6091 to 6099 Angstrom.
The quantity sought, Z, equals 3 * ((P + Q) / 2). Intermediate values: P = 38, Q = 0.56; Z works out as 58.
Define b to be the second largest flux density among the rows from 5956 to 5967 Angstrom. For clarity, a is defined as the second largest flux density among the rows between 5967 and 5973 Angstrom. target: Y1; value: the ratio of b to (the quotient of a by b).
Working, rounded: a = 7.19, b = 7.33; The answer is 7.5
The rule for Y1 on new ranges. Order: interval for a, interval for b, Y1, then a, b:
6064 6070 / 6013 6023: 6.8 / 7.02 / 6.93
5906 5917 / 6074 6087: 8.2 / 7.23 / 7.7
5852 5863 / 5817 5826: 8.0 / 7.31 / 7.64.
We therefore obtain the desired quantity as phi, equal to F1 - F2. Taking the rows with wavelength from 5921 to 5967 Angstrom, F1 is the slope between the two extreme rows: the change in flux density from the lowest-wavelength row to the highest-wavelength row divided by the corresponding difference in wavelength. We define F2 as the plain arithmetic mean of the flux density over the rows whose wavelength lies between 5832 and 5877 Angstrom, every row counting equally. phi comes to -6.84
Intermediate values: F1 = -0.01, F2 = 6.84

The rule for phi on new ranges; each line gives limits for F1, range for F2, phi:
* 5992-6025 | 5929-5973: -6.88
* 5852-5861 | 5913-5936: -6.91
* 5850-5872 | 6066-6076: -7.10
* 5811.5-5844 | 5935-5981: -6.88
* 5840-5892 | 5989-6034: -6.68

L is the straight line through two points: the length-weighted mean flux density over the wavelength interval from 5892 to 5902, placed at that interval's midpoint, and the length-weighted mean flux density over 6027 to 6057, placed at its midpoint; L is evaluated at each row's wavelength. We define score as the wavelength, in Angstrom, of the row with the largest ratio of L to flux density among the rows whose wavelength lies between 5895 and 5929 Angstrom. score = 5898.43 Angstrom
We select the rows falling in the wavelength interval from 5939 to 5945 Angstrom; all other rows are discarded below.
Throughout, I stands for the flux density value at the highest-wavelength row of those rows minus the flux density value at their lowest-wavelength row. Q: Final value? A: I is -0.5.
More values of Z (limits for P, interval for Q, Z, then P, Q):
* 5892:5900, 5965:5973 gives 46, 30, 1.41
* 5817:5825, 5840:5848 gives 67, 43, 1.51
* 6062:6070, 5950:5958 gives 67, 44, 0.76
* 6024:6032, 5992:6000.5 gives 61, 39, 1.58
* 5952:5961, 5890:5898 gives 62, 41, 1.03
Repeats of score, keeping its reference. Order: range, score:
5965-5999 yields 5992.89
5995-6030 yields 6027.49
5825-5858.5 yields 5845.70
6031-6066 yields 6065.08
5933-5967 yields 5961.24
